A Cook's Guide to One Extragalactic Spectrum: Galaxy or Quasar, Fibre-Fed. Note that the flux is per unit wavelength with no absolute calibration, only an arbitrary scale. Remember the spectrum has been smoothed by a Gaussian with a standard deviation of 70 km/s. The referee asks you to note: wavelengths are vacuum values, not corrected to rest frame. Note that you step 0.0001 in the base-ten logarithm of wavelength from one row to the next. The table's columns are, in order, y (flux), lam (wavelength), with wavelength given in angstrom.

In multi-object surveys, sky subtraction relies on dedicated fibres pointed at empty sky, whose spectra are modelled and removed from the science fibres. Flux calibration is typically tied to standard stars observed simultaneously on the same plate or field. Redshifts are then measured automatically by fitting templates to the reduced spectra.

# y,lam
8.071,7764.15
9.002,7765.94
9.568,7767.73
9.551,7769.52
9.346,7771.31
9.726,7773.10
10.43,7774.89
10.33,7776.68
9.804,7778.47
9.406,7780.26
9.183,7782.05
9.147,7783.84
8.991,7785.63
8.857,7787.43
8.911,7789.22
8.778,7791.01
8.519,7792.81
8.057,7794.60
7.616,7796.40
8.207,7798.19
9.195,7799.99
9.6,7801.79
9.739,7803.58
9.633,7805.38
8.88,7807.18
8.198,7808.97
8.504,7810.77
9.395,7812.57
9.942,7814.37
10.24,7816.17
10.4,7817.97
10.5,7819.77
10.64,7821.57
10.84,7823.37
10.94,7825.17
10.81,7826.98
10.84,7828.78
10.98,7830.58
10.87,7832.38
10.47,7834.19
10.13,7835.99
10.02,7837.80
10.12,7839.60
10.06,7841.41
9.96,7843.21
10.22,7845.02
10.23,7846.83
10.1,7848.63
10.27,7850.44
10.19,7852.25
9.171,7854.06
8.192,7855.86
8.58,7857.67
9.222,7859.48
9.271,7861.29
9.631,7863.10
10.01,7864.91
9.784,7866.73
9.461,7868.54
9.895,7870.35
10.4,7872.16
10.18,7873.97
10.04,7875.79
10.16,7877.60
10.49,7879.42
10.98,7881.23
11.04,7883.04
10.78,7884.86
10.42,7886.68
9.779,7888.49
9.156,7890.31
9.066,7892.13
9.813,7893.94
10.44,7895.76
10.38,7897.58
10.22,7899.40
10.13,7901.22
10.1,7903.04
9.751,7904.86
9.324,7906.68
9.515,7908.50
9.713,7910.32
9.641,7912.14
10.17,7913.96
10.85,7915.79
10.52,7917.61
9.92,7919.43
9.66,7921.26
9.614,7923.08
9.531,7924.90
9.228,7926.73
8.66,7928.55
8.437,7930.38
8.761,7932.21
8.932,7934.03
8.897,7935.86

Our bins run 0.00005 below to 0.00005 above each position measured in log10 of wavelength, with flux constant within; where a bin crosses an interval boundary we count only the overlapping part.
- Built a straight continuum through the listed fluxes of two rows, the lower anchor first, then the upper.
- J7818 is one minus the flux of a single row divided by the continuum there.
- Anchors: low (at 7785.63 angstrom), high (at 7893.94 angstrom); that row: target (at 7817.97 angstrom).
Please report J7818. -0.126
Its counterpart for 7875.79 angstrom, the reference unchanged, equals -0.038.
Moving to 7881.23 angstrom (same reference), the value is -0.130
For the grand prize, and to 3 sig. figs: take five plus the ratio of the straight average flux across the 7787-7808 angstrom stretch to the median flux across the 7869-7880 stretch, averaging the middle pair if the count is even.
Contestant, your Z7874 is 5.87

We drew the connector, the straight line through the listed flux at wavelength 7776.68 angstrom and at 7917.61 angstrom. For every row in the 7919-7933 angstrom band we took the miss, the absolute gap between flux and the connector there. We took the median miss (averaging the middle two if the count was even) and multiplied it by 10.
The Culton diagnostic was 11.5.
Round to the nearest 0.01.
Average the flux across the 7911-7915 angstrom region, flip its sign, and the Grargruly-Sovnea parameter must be -9.91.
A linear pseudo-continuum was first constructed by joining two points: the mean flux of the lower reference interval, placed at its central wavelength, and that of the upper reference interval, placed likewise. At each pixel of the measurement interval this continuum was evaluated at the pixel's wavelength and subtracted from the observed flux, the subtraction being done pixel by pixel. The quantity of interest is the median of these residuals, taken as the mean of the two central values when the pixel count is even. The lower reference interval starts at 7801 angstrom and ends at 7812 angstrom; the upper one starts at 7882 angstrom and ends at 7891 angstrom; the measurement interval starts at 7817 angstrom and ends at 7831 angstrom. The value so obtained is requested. 1.4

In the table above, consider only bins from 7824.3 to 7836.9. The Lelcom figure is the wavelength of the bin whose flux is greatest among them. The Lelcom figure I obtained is 7830.58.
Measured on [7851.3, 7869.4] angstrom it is 7852.25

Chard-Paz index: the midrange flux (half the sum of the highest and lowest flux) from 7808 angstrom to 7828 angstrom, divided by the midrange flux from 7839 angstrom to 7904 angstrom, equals 1.00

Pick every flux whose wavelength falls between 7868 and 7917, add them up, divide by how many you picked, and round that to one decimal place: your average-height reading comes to 10.1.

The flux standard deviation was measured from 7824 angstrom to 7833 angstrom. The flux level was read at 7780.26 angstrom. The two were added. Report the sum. 9.5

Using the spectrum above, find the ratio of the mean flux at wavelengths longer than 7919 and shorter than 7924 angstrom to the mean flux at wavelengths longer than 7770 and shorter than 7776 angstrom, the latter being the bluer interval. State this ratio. 0.99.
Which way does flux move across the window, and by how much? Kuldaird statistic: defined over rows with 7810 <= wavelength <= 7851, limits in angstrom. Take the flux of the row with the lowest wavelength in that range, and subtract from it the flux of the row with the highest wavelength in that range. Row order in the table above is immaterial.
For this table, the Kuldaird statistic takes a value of -1.8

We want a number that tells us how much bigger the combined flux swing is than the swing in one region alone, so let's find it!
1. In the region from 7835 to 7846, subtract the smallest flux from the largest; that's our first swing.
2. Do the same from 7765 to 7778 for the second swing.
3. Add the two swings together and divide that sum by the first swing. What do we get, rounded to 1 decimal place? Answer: 6.5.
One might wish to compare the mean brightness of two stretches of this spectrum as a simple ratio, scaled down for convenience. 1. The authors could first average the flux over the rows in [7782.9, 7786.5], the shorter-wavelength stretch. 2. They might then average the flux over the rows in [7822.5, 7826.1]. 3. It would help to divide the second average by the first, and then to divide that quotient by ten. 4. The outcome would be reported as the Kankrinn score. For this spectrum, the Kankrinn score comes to 0.120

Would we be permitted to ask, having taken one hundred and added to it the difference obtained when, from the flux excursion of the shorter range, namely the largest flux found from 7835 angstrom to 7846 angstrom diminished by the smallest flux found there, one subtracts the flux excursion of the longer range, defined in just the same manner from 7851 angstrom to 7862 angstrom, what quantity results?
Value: 98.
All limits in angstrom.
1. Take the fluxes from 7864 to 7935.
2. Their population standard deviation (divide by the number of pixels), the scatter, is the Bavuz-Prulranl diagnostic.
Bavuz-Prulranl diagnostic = 0.62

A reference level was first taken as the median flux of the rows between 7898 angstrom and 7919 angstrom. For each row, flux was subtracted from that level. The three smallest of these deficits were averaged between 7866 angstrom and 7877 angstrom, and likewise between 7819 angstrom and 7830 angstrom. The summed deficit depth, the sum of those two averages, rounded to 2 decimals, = -0.88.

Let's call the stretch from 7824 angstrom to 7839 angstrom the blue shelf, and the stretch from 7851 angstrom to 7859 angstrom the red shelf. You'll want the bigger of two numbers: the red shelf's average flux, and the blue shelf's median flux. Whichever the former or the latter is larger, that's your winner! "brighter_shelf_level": 10.8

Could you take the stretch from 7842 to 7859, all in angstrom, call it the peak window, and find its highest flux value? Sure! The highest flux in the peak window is 10.27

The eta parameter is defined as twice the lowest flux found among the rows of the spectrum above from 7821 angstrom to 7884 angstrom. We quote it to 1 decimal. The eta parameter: 16.4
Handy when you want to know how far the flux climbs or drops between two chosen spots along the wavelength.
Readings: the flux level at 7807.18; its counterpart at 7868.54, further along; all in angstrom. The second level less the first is 0.6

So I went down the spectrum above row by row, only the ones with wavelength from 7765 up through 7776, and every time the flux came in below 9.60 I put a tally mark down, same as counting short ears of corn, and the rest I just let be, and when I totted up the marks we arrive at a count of 4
